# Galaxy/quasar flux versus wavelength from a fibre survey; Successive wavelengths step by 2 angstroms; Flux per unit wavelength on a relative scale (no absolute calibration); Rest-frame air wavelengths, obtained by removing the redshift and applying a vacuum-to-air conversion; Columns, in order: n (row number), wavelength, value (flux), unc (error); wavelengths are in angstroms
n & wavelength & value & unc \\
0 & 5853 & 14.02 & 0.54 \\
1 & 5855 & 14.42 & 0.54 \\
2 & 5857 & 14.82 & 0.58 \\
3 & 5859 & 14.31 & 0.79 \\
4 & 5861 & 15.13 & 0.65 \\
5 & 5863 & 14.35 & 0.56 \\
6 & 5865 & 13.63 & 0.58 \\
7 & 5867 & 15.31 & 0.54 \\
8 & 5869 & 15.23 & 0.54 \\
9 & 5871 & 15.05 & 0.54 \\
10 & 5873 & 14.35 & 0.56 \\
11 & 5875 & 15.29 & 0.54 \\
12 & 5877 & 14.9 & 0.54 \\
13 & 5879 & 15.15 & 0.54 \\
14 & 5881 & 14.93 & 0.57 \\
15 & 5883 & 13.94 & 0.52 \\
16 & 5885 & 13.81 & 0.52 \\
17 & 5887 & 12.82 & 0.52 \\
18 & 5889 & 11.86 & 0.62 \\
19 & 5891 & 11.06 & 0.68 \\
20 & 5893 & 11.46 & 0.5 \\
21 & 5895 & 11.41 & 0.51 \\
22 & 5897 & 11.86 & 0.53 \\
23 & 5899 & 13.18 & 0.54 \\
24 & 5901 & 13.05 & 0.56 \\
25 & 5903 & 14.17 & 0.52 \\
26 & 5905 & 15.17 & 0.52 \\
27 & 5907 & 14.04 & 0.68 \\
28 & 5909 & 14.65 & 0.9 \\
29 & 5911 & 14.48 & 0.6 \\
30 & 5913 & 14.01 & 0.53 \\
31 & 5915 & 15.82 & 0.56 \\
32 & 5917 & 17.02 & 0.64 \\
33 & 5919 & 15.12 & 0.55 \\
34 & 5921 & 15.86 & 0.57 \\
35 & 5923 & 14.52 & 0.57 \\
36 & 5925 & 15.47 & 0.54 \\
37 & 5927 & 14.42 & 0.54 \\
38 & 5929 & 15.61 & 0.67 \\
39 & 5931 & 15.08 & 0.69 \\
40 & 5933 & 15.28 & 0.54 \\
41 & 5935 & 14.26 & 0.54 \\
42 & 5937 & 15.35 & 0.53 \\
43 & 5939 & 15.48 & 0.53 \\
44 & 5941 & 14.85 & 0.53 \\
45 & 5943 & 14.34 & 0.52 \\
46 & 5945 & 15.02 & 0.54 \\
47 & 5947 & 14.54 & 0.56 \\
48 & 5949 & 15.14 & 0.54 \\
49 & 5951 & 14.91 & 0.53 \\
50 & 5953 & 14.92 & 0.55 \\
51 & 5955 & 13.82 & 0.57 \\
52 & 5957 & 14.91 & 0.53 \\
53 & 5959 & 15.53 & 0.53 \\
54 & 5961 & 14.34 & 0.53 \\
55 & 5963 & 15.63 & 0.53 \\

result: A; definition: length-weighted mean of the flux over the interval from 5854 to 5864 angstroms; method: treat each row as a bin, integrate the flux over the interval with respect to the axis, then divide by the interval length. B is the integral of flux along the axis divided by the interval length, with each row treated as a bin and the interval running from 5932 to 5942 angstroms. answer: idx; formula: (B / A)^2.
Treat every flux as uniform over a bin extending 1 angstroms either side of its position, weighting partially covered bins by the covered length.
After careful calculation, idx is 1.06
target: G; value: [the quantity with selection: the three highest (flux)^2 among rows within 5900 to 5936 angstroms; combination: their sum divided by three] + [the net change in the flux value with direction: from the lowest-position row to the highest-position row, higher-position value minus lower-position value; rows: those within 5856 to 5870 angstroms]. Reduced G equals 264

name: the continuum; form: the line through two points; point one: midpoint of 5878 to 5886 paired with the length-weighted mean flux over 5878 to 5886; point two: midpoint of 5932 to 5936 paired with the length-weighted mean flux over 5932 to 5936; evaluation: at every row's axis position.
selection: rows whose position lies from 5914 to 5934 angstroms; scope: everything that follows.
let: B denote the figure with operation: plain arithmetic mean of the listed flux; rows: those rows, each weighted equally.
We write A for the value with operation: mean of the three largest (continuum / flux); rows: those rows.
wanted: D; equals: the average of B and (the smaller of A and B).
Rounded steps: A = 1.00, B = 15.4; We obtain 8.2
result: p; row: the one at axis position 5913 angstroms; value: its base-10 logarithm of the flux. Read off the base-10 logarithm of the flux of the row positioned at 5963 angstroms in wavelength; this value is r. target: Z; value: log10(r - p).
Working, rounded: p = 1.15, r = 1.19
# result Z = -1.3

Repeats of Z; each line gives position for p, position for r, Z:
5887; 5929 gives -1.1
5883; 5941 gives -1.6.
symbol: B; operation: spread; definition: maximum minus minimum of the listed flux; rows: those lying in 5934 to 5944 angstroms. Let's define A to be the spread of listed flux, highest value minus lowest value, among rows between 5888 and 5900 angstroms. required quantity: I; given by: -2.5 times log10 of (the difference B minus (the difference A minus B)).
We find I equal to 1.2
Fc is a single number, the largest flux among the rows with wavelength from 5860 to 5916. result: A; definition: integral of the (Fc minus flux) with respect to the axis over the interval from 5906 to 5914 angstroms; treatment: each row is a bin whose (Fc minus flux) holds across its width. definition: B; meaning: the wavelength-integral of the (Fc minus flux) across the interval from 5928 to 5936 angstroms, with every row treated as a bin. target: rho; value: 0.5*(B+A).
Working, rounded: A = 12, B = 6.1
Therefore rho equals 9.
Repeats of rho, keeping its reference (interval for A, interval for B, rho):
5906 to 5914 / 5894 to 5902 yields 20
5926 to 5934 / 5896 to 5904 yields 14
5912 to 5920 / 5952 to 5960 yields 5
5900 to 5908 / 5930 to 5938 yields 10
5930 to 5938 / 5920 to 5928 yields 6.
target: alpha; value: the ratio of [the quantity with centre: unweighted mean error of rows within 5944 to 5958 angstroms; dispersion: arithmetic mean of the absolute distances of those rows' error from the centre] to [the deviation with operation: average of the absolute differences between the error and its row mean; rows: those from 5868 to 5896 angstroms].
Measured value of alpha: 0.4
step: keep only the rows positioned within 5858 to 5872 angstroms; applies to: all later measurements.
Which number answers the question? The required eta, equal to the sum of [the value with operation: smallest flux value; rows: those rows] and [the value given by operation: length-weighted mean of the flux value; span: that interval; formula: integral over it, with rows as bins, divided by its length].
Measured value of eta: 28.3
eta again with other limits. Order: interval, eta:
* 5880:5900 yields 23.7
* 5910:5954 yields 29.1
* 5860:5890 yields 26.2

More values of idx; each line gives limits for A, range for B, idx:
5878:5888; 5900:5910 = 1.01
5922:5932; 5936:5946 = 1.00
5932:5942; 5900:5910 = 0.89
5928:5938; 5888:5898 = 0.58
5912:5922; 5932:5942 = 0.93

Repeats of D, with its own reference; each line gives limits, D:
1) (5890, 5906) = 7.0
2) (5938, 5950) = 8.0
